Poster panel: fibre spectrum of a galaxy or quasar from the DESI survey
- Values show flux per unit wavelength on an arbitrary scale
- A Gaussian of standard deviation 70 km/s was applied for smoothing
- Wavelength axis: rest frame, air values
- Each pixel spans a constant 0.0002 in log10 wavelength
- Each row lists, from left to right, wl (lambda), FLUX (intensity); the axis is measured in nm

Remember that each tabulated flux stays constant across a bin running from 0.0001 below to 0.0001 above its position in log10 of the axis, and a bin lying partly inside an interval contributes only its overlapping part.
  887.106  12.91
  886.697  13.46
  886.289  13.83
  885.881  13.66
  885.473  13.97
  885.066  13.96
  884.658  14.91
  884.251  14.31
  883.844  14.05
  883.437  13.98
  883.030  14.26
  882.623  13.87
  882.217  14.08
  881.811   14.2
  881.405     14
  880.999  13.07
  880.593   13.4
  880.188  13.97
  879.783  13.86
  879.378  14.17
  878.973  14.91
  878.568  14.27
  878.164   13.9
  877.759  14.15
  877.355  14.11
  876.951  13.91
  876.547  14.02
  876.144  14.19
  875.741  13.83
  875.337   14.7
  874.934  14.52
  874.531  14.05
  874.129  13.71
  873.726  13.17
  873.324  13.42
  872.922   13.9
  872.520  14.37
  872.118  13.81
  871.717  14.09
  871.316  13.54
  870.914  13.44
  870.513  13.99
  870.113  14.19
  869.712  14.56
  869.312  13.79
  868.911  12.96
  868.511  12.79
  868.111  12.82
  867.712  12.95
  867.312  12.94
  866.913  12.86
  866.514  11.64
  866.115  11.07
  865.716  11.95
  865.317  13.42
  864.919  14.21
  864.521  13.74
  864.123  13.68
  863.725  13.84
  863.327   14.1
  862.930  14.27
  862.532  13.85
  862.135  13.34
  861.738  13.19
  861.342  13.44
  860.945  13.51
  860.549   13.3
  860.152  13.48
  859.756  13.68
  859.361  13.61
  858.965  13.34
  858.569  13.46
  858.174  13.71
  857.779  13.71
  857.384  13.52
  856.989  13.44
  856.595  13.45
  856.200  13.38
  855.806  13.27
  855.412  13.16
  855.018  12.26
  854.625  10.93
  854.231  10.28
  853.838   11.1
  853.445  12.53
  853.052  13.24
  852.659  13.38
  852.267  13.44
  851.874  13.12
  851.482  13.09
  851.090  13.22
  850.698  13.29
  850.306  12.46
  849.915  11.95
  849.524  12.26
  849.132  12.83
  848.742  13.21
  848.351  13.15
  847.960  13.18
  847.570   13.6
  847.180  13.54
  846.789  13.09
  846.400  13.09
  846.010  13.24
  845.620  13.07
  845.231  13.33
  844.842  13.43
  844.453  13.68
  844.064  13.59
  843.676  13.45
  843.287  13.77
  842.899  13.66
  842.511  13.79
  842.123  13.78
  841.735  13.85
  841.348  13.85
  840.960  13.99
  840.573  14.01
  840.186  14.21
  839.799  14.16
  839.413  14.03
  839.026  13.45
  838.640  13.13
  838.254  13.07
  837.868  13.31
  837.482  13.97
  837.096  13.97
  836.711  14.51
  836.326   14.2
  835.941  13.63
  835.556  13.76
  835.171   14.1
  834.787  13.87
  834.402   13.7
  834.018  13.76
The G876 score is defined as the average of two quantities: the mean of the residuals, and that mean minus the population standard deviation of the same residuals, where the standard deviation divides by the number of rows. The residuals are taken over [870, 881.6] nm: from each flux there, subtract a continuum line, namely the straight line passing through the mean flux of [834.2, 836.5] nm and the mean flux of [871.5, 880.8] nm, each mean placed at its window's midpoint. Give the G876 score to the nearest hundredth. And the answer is -0.27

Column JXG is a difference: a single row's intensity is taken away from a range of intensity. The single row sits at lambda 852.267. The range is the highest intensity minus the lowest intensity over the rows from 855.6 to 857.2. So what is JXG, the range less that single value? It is -13.3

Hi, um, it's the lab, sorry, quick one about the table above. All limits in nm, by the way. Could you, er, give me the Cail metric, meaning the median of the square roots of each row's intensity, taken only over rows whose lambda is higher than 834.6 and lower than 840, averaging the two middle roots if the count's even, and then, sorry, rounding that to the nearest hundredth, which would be 3.73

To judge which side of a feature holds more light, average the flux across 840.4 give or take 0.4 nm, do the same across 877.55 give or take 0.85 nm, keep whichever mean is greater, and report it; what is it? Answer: 14.1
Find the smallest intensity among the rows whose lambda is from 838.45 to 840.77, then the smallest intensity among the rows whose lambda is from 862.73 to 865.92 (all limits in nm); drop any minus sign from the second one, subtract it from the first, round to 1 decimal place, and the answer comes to 1.2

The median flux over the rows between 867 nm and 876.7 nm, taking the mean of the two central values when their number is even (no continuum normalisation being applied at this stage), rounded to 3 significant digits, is 13.8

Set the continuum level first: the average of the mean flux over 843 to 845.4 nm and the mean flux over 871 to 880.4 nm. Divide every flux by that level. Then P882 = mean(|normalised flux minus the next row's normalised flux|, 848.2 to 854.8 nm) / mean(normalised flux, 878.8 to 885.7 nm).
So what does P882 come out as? 0.031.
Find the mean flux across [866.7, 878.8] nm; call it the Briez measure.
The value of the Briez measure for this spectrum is 13.8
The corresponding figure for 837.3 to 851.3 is 13.4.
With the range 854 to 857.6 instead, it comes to 12.6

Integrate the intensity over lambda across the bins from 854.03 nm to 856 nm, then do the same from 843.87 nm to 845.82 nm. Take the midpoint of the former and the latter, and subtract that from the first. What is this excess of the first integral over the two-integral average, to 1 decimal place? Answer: -1.3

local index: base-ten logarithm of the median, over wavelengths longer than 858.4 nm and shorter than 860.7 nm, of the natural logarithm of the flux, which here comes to 0.415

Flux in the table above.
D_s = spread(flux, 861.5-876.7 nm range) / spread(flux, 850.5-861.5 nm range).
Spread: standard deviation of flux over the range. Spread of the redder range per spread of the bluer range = 0.91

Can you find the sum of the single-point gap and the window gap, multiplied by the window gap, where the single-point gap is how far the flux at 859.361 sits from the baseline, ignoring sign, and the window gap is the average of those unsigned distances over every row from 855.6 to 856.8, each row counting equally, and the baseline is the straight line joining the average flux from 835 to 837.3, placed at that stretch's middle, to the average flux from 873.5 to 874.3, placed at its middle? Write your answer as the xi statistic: 0.1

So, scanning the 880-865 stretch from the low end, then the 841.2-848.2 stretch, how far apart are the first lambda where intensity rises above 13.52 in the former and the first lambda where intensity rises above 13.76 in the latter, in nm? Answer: 27.96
